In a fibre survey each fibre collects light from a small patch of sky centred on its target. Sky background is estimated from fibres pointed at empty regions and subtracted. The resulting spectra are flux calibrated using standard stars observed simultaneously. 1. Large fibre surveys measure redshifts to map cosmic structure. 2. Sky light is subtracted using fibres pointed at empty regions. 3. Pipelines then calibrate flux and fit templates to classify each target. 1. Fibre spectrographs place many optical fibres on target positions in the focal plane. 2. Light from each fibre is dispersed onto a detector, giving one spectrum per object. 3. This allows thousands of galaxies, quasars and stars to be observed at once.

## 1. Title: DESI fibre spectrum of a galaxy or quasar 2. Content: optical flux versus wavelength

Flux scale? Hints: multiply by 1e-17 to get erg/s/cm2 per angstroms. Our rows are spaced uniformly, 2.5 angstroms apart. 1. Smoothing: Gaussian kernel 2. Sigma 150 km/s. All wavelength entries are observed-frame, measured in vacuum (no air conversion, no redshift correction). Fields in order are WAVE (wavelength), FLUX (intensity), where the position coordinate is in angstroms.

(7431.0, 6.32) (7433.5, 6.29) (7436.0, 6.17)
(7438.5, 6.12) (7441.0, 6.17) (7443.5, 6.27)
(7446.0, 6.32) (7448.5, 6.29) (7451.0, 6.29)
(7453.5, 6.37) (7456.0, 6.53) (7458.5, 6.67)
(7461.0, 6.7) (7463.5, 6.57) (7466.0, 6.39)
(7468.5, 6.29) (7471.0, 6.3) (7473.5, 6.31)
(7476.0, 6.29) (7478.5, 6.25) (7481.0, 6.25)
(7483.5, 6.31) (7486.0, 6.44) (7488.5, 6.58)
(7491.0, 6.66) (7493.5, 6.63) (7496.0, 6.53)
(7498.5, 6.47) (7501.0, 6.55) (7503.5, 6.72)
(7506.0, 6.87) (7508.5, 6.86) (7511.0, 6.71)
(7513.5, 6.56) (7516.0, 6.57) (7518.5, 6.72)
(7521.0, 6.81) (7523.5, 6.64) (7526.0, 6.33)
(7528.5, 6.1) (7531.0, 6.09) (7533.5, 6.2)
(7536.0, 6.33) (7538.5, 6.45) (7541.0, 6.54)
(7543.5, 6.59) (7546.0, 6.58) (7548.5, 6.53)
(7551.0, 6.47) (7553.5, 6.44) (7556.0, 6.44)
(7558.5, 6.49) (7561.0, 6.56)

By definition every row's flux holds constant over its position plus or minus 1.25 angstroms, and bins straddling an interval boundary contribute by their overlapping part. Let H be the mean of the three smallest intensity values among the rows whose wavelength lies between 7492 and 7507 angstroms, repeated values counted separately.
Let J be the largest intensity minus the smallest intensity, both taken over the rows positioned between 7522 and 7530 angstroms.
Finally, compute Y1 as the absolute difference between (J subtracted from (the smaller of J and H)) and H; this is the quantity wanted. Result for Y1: 6.52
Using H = 6.52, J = 0.54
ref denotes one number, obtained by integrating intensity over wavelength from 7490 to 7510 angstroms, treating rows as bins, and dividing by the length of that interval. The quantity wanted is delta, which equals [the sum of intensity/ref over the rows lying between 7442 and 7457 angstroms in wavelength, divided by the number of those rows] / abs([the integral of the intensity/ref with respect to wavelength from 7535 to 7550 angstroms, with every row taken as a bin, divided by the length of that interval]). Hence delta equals 0.98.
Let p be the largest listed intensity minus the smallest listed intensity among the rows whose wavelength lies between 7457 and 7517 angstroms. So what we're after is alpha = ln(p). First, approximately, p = 0.6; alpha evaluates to -0.5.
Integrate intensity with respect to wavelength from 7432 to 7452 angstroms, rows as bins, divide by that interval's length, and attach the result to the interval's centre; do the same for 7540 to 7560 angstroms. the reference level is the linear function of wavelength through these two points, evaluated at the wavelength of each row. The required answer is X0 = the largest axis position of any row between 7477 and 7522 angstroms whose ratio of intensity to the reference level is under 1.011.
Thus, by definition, 7483.5 angstroms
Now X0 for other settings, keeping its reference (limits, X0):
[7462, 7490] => 7483.5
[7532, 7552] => 7551.0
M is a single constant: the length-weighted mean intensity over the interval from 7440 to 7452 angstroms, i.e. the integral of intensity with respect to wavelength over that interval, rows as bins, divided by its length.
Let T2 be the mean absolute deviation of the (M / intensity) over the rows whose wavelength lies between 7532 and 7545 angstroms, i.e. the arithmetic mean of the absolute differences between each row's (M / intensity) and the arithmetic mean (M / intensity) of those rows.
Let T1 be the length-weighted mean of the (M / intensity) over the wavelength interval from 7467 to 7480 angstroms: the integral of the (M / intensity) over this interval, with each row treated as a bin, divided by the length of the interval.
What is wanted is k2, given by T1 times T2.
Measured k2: 0.0192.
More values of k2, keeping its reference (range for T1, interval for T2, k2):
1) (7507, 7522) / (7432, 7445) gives 0.0092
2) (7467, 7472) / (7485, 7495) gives 0.0100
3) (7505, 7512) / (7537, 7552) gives 0.0060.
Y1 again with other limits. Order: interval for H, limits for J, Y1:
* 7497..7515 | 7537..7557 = 6.53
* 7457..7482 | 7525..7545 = 6.26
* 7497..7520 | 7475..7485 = 6.53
